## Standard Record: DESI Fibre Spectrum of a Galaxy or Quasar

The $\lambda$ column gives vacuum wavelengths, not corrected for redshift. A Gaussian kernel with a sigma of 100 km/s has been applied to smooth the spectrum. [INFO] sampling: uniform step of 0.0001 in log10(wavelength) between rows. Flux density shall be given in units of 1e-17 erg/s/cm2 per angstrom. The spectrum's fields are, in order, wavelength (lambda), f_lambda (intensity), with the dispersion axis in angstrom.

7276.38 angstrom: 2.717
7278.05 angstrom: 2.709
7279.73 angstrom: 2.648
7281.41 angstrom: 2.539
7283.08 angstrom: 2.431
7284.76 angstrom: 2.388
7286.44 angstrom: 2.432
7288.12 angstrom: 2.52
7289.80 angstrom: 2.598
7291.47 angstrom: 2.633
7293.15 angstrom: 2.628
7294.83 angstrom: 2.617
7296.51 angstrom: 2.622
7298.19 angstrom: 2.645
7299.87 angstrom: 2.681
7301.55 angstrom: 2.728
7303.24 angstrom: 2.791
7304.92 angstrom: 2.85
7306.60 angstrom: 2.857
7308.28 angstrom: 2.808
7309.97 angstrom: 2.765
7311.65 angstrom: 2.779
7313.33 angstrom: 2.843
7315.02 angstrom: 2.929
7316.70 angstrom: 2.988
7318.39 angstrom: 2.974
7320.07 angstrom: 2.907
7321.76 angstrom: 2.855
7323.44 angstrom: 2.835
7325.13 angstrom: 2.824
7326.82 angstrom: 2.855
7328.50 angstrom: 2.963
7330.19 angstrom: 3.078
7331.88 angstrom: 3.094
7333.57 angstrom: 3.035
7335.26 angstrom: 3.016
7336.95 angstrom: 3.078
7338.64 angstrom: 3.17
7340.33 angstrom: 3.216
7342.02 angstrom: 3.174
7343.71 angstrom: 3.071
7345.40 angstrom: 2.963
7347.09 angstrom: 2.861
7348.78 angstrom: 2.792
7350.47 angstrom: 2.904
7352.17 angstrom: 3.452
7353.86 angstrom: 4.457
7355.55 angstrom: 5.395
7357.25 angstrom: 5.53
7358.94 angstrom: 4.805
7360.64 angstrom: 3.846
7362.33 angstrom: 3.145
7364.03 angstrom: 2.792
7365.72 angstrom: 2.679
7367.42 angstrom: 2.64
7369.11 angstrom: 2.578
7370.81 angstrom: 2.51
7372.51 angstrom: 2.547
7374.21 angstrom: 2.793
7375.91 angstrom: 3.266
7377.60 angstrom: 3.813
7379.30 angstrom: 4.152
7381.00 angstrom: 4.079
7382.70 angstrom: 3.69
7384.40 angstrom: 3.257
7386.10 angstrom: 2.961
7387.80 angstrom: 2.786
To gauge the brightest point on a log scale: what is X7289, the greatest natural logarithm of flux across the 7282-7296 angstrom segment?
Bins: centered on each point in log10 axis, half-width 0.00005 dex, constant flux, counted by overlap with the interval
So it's 0.97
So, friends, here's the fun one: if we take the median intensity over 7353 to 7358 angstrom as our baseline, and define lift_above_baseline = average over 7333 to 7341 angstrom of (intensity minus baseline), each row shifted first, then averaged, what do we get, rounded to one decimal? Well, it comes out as -2.3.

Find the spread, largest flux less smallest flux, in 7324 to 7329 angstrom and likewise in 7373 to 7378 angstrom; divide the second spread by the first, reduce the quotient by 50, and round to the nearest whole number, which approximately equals -43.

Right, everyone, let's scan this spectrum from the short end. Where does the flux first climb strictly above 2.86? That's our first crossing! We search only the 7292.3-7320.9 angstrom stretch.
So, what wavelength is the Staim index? 7315.02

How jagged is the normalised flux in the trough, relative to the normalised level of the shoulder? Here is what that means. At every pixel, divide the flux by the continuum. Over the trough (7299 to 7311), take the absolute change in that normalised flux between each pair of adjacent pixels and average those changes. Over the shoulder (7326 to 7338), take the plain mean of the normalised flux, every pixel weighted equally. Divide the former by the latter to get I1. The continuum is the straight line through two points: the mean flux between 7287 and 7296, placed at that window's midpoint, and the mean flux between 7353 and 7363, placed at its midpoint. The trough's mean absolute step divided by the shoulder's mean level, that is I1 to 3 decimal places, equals 0.017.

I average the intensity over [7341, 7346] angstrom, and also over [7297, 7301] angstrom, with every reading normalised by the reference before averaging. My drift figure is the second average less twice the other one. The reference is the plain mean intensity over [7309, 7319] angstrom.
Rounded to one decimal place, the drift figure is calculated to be -1.2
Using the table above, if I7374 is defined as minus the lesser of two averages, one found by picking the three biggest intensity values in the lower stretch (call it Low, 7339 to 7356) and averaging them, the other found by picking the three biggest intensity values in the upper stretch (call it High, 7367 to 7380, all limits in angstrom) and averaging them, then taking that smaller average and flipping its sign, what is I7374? -3.7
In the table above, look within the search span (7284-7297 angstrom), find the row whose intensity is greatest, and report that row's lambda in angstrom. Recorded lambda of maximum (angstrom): 7291.47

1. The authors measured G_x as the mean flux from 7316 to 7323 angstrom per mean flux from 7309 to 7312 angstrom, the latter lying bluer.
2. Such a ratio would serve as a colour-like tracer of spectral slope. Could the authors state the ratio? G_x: 1.06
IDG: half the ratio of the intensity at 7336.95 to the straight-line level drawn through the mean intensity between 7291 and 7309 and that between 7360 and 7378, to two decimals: 0.54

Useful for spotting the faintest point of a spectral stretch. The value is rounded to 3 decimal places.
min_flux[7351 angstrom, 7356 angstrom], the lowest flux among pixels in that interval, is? 3.452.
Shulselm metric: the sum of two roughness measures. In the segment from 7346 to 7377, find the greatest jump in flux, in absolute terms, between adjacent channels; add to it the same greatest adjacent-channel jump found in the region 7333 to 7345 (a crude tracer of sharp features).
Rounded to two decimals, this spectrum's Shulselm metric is 1.11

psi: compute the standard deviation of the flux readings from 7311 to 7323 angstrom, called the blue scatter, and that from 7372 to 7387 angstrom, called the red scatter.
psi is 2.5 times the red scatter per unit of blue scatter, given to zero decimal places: 19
